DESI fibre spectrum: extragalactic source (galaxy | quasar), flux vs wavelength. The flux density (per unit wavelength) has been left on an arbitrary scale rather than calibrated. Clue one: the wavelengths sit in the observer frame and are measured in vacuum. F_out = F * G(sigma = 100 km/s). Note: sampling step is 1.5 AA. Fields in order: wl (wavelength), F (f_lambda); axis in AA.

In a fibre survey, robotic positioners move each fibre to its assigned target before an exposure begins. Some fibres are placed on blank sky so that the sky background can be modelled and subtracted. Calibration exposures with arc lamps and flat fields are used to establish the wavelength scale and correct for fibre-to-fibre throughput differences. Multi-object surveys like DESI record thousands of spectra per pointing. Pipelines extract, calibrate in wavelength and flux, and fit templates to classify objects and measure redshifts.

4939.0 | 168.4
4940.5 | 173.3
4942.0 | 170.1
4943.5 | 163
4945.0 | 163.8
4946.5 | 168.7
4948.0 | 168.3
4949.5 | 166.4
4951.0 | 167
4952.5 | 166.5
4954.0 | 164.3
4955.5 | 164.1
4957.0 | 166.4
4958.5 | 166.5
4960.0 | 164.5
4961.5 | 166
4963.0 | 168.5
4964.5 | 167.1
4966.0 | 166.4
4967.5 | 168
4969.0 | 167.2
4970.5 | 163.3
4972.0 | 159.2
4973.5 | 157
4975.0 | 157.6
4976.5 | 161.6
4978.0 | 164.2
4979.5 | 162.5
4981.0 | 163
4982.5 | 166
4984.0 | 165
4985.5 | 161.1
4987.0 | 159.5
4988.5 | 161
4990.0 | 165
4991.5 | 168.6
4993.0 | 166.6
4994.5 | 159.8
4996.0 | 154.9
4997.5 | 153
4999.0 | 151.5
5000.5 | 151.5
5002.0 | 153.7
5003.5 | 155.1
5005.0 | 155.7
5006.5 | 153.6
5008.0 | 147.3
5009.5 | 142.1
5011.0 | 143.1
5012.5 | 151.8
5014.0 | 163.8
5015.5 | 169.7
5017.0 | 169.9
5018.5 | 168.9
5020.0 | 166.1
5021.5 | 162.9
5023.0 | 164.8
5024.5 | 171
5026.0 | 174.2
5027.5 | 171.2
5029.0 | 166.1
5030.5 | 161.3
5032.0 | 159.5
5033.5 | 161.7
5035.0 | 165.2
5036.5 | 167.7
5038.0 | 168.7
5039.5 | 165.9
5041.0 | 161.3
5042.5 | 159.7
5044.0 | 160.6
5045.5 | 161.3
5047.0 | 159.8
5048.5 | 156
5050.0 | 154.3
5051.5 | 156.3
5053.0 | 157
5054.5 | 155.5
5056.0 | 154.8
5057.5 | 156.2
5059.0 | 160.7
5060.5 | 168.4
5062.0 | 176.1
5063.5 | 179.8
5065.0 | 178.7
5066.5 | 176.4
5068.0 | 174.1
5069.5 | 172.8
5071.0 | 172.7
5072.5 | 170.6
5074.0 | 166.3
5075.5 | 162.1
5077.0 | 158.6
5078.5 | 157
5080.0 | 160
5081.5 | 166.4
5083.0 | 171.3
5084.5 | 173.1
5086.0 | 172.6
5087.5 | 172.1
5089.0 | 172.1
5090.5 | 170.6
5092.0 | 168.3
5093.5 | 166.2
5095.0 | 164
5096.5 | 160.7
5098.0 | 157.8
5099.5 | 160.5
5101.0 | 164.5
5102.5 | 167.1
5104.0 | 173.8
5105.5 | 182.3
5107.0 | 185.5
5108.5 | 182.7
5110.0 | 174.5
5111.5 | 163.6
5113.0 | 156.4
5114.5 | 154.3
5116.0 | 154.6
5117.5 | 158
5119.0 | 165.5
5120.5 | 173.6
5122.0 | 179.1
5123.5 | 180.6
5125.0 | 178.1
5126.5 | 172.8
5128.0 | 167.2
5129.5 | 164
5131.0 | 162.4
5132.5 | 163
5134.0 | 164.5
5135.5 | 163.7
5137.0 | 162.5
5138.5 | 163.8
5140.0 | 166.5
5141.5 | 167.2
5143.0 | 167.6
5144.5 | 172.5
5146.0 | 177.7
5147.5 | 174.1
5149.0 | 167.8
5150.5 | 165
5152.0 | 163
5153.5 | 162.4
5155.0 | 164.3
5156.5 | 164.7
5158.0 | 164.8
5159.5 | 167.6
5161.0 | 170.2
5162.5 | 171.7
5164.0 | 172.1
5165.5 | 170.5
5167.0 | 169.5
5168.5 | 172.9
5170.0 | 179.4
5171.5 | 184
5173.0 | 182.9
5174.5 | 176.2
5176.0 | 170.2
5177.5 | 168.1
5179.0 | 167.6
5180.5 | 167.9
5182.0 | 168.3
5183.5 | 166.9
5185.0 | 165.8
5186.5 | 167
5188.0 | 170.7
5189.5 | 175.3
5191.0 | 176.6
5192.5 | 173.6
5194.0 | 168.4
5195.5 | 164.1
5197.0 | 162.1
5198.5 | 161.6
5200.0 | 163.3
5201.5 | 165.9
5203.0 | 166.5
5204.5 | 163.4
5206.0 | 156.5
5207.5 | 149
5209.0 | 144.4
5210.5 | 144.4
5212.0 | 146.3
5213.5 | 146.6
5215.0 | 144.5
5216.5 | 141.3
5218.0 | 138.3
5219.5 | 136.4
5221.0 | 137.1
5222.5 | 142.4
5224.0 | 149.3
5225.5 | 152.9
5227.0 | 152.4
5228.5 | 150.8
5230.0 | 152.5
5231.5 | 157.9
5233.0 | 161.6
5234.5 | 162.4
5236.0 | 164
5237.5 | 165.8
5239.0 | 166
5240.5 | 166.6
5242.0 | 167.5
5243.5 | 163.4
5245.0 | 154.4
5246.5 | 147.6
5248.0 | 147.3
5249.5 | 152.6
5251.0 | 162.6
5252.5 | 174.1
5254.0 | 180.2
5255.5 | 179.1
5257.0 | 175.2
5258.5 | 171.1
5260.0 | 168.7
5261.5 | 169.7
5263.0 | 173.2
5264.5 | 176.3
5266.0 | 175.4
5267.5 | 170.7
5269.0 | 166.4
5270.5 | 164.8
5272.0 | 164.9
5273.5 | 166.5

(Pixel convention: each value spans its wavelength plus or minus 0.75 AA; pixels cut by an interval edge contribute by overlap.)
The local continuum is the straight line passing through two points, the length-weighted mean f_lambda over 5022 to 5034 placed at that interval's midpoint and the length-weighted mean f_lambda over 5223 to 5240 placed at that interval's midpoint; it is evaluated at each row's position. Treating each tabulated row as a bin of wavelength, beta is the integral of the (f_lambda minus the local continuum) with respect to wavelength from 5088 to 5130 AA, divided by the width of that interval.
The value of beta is 5.7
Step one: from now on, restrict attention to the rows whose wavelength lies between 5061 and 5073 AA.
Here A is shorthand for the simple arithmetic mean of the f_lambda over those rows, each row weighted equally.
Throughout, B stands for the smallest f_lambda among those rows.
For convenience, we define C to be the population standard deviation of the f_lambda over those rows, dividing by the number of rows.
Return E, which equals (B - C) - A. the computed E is -8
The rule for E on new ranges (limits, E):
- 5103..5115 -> -29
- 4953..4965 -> -3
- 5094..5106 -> -16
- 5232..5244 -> -5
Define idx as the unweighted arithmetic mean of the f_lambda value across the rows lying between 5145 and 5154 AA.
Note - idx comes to 168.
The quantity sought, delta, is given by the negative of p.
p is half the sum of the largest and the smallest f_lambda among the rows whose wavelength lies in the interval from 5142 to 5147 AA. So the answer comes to -173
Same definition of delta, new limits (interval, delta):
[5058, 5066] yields -170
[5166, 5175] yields -177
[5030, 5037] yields -164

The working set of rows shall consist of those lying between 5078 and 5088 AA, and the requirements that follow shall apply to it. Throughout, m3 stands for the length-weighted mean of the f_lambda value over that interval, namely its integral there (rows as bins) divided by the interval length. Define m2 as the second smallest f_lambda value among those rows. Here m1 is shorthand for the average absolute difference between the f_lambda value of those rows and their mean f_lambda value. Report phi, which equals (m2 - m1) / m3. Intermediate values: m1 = 5.5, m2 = 160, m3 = 168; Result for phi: 0.922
